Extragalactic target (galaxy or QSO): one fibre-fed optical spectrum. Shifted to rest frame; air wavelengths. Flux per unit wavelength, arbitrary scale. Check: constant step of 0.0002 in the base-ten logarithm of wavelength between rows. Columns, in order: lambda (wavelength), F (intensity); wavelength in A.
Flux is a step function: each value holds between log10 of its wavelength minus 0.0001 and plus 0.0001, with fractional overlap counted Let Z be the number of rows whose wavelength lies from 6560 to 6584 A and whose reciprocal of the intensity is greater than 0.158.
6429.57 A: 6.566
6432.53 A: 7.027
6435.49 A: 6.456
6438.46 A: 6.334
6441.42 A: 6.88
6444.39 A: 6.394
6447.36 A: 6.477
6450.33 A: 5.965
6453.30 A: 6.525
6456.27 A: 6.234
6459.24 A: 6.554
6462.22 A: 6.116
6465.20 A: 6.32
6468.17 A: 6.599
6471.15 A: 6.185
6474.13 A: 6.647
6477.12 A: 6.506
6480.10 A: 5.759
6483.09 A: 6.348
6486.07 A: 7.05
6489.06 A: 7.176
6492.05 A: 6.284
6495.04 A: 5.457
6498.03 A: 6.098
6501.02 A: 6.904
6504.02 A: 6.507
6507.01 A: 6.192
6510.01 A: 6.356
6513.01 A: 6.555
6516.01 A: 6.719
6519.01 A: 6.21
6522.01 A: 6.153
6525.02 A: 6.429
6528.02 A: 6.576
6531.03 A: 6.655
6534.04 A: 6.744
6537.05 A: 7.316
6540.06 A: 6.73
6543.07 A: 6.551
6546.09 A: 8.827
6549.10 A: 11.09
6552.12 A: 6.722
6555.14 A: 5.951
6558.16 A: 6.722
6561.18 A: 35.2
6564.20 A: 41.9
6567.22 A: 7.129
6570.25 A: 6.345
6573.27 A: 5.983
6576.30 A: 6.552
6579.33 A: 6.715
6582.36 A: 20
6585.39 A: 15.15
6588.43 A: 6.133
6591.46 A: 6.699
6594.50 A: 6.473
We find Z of 1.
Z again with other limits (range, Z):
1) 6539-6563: 1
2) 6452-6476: 4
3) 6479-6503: 4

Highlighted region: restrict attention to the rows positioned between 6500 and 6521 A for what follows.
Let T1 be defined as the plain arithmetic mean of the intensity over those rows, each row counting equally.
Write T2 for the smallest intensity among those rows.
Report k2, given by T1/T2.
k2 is 1.05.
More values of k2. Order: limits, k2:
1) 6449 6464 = 1.05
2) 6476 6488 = 1.11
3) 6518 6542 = 1.07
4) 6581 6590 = 2.24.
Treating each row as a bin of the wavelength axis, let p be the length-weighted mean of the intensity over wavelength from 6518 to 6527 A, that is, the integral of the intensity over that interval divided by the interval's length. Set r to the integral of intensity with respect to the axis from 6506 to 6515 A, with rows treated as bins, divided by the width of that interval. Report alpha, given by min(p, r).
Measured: 6.29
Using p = 6.29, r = 6.4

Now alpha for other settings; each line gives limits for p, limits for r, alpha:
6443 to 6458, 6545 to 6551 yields 6.32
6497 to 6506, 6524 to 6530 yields 6.51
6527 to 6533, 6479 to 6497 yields 6.35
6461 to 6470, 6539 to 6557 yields 6.35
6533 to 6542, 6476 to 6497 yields 6.36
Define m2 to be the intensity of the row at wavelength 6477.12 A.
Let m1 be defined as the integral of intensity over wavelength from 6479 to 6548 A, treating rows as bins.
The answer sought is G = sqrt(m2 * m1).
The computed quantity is 54.5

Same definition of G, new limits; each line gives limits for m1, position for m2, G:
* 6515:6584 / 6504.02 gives 67.9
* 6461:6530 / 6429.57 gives 53.9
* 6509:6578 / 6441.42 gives 67.7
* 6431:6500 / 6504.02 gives 53.7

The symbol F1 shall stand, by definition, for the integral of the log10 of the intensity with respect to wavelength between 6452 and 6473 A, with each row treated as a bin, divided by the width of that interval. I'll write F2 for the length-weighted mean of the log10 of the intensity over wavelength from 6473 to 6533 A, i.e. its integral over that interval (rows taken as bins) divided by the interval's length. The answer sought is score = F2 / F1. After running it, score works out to 1.004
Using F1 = 0.80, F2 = 0.807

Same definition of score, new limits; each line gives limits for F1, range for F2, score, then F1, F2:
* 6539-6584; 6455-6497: 0.823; 0.98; 0.803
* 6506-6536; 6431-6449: 1.009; 0.81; 0.818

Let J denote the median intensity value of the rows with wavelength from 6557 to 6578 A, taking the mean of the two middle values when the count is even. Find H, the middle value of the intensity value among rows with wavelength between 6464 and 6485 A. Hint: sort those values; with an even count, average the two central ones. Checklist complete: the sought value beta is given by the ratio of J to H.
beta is 1.06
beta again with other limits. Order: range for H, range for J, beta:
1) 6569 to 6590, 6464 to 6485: 0.97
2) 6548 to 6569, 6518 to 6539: 0.92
